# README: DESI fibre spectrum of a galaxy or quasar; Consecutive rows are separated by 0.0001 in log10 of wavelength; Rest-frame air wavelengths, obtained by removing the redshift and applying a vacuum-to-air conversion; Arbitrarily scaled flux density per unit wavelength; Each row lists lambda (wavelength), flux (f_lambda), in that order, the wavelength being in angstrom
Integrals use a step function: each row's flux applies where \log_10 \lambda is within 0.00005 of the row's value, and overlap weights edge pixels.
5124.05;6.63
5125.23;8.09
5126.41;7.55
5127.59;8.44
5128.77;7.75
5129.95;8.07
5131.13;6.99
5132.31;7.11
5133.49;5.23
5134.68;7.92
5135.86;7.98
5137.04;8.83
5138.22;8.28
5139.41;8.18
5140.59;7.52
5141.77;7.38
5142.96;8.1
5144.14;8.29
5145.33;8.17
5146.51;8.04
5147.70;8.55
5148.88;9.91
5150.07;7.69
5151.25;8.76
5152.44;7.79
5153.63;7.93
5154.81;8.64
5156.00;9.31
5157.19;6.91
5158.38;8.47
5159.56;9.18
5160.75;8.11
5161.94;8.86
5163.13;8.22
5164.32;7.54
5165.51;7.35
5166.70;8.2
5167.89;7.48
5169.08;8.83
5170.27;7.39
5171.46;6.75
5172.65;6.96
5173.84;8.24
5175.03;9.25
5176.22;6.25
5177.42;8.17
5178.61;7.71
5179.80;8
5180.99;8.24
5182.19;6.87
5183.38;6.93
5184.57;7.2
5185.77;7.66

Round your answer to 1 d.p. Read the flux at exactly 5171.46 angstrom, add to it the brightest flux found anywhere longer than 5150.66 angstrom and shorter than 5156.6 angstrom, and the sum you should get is 16.1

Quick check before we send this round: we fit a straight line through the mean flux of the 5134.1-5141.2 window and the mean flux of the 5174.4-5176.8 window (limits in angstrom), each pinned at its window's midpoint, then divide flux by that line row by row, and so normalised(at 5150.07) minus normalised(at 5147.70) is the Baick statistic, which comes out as -0.10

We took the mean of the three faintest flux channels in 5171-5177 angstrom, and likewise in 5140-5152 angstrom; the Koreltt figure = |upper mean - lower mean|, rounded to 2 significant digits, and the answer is 0.88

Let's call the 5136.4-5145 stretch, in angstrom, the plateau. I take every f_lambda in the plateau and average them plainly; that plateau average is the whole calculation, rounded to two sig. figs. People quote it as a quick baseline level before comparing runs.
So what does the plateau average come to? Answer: 8.1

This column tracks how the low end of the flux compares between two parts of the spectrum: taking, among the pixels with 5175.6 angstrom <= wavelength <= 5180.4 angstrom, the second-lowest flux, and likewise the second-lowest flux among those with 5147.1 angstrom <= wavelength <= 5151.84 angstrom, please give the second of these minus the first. 0.84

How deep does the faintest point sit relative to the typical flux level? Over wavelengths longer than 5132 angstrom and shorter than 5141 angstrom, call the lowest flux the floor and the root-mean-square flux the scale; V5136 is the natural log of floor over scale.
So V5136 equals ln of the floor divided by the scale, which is -0.387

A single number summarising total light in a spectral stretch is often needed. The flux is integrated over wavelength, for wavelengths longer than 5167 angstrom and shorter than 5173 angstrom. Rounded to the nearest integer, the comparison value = 45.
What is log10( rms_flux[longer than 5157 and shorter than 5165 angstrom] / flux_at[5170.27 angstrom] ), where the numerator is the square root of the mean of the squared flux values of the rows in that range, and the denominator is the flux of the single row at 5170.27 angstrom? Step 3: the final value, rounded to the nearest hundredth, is 0.05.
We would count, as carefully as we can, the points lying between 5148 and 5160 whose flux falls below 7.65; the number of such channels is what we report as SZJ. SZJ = 1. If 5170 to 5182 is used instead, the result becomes 4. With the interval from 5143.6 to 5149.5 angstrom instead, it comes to 0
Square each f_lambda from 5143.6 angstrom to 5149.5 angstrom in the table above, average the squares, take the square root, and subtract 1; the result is 7.6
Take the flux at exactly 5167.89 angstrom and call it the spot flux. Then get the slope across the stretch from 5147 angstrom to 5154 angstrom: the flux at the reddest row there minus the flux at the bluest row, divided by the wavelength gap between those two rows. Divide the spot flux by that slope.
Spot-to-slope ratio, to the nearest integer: -72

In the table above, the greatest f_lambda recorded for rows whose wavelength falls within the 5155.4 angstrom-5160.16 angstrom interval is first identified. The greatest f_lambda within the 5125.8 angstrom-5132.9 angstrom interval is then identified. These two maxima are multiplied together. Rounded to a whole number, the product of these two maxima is 79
